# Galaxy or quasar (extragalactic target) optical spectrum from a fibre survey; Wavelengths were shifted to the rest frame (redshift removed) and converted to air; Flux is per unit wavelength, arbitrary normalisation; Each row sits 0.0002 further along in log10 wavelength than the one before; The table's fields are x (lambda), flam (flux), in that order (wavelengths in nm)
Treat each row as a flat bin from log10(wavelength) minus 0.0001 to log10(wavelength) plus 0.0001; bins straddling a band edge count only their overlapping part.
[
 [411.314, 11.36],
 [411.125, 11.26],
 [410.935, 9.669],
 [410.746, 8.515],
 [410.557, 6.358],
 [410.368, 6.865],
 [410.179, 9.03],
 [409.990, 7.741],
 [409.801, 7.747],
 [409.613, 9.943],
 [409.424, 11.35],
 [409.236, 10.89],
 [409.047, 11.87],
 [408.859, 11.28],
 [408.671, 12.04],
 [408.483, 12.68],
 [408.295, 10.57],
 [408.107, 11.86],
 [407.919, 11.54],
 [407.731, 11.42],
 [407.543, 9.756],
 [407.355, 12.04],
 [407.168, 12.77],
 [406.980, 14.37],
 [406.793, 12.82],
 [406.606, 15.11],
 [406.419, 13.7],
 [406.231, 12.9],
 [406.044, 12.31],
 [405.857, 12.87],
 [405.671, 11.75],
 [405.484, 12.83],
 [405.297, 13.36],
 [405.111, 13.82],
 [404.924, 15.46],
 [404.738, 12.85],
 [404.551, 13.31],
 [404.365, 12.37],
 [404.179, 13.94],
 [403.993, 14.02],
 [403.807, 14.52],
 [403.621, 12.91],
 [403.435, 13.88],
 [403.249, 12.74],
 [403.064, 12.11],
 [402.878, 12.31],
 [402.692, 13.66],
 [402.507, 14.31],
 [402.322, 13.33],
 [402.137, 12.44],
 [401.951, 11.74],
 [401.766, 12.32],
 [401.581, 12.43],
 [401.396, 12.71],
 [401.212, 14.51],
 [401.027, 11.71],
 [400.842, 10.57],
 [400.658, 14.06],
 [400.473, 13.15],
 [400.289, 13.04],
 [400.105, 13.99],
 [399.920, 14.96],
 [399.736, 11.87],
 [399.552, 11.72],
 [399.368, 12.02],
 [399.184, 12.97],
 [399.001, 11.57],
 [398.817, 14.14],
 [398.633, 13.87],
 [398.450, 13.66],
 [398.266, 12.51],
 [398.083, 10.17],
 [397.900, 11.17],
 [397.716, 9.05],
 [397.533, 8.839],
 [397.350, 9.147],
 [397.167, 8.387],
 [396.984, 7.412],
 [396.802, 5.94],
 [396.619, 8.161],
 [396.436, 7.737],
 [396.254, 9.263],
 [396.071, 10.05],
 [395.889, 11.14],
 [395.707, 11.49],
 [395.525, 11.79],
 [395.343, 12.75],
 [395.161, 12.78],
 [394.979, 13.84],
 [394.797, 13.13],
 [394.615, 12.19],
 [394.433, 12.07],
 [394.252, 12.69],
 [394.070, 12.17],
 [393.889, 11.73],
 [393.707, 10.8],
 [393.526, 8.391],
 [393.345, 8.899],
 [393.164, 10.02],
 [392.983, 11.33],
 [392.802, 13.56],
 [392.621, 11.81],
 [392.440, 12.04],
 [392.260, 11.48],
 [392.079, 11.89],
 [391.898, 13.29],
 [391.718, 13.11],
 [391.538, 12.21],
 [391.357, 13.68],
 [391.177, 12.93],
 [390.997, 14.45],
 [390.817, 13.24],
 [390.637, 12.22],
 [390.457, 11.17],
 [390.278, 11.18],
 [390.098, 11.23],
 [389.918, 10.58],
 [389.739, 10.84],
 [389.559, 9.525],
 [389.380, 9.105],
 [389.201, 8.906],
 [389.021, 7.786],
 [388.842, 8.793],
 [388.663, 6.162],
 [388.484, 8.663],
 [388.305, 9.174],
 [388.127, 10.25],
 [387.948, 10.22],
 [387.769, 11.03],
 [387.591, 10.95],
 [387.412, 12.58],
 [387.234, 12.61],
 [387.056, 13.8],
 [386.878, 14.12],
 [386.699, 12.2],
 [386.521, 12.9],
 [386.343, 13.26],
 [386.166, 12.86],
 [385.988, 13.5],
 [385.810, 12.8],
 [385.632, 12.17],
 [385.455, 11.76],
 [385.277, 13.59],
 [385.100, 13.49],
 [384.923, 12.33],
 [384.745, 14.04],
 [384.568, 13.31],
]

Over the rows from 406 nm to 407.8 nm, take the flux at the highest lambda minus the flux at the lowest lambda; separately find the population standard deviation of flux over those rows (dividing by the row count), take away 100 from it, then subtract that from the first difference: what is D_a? 98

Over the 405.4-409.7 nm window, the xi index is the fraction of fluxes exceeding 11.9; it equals 0.52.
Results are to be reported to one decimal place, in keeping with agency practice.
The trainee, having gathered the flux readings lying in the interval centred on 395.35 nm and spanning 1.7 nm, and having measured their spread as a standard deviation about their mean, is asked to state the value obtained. 1.1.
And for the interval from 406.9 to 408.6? 1.3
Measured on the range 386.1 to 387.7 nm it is 0.9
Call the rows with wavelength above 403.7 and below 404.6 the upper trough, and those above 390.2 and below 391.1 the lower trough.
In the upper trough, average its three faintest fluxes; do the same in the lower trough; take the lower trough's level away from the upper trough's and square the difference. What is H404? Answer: 2.8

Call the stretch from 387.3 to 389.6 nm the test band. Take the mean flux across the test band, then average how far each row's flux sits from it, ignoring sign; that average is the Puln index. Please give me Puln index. 1.2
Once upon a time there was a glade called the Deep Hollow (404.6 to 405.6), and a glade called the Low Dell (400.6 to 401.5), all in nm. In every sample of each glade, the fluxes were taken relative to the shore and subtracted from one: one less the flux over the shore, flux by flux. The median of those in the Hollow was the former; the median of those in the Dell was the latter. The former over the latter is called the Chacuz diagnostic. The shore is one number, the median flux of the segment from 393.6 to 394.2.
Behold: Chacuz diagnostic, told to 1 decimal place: 1.7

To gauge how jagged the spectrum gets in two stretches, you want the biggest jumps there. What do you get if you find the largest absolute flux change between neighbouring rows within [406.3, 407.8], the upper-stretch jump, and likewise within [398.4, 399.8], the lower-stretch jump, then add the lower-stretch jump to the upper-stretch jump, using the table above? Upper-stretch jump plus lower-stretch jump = 4.9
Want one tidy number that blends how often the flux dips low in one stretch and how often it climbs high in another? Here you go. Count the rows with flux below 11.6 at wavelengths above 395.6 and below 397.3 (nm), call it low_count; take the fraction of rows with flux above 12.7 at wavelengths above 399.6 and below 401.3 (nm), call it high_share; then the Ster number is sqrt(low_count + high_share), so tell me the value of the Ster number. 3.1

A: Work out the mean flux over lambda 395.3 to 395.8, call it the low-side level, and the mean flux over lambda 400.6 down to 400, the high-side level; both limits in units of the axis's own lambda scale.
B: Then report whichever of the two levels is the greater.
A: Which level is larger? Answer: 13.4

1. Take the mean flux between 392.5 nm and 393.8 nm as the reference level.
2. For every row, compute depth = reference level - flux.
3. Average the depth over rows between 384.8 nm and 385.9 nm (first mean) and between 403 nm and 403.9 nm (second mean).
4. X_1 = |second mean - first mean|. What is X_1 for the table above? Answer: 0.54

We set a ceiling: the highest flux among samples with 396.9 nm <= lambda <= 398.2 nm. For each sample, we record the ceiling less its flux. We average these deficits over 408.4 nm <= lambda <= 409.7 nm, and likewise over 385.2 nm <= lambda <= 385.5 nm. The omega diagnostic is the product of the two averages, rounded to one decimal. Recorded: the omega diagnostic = 0.4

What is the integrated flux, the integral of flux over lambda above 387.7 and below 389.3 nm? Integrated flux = 14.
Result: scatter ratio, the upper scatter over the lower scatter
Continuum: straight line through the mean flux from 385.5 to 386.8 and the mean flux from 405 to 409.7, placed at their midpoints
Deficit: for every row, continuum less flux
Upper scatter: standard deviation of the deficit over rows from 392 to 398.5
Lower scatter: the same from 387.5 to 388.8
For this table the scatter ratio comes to 1.2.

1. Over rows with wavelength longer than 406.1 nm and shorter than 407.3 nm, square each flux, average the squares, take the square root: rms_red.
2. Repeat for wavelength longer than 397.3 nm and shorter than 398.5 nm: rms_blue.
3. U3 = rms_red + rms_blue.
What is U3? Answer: 24.4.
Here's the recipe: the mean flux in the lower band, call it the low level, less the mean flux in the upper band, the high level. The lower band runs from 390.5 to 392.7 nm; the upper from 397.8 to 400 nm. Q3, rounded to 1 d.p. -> 0.1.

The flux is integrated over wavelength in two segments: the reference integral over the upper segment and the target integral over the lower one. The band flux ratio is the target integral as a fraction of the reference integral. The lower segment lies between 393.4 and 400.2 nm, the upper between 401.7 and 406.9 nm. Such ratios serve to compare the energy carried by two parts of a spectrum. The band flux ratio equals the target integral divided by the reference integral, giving 1.1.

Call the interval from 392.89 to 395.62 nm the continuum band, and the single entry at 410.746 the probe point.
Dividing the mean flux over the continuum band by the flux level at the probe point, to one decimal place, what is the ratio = 1.4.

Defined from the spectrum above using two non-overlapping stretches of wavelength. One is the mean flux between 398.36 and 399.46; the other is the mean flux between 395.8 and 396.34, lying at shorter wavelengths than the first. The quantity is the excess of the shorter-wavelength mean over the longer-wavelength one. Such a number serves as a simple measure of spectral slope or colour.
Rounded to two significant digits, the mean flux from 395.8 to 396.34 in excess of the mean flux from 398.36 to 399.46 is -2.9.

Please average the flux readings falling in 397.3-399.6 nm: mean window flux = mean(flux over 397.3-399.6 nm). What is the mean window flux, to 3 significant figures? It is 11.6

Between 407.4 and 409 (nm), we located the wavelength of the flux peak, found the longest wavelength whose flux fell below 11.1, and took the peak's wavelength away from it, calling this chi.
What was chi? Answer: -0.19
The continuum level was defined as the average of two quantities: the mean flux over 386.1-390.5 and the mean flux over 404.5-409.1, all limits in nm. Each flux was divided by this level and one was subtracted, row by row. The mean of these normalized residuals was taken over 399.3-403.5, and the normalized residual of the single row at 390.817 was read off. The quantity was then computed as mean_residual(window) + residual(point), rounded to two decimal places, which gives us 0.23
